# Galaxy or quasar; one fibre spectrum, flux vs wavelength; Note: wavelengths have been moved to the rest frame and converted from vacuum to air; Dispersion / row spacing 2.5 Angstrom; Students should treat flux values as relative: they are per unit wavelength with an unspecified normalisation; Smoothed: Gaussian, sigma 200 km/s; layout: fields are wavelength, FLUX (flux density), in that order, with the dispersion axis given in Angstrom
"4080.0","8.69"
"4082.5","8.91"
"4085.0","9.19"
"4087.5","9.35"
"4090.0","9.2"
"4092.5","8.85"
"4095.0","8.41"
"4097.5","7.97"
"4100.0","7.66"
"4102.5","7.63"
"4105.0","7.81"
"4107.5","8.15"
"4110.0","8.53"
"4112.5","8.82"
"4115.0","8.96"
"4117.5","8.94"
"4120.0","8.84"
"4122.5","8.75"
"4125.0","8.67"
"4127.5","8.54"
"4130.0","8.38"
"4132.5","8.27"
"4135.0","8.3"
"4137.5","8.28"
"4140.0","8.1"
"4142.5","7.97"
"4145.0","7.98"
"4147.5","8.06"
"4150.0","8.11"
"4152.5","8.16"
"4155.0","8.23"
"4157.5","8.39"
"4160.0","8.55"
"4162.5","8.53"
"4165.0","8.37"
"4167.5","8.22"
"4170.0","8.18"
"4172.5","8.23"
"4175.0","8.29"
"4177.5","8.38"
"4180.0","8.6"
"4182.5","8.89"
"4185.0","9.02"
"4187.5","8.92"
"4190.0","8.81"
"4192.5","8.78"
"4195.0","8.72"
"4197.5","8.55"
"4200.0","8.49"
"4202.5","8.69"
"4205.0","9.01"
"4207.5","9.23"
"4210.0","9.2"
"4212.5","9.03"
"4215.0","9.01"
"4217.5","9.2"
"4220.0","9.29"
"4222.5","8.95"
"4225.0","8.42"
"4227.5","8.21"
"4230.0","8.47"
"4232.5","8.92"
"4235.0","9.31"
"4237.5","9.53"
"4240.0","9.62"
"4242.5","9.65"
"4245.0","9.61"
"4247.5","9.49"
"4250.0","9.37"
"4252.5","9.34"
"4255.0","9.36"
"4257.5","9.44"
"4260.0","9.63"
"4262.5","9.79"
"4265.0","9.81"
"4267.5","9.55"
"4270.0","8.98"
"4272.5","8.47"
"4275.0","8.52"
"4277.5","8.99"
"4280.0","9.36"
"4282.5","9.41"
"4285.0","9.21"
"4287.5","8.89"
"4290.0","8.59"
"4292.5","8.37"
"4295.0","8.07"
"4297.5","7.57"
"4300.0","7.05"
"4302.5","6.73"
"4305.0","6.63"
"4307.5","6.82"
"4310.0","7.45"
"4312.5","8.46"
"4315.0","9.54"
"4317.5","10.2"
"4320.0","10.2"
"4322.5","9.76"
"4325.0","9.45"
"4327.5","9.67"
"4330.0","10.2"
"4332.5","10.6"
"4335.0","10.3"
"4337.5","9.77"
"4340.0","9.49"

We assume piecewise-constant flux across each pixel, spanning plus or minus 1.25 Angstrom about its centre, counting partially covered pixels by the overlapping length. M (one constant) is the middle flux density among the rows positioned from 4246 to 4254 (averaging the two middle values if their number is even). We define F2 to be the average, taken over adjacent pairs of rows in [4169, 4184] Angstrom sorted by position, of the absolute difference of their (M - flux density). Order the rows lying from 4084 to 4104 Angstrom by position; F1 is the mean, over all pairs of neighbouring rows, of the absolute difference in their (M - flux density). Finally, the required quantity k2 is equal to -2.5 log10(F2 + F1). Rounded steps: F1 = 0.27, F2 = 0.14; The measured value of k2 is 1.0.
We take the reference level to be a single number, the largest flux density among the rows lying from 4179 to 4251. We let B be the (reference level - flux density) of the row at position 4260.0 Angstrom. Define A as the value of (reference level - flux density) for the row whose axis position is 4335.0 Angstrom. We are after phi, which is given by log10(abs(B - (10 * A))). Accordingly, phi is 0.81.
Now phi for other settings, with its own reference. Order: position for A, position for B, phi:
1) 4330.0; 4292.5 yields 0.83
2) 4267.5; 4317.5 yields 0.19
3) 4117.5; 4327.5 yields 0.85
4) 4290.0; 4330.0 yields 1.05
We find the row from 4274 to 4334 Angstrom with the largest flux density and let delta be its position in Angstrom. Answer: 4332.5 Angstrom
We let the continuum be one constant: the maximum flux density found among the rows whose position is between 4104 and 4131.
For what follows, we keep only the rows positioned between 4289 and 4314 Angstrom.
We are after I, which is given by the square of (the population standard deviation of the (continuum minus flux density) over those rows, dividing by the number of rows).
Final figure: 0.52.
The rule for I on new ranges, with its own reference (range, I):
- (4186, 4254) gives 0.16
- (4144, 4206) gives 0.09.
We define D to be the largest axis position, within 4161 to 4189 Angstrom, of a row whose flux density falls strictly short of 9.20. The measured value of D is 4187.5 Angstrom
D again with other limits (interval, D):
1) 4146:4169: 4167.5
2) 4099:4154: 4152.5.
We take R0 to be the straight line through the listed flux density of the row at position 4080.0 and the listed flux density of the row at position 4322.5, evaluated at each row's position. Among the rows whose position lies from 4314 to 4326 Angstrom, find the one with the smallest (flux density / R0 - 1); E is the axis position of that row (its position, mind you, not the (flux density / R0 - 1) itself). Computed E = 4325.0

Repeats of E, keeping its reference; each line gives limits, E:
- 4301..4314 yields 4305.0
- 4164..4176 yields 4170.0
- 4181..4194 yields 4192.5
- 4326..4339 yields 4327.5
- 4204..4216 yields 4215.0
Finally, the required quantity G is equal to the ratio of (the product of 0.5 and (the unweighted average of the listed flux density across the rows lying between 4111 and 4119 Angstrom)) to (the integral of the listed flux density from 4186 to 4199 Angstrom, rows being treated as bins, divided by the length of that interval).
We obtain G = 0.51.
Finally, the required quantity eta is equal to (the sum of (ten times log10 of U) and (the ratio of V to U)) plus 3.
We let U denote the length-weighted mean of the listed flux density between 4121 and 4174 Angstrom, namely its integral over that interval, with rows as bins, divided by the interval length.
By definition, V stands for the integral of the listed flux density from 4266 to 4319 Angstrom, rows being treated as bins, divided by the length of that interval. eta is 13.2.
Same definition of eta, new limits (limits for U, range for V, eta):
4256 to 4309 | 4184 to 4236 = 13.4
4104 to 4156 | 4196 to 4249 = 13.3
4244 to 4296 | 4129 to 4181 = 13.5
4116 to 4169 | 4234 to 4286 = 13.3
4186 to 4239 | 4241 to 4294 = 13.5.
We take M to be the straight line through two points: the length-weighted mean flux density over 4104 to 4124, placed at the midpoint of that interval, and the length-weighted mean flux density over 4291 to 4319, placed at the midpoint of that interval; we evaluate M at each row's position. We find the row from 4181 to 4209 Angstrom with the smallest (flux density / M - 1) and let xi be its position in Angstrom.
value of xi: 4200.0 Angstrom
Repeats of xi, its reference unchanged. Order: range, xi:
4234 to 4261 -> 4235.0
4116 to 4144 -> 4142.5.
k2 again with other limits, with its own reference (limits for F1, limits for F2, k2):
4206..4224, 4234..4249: 1.5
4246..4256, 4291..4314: 0.7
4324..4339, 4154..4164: 0.7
